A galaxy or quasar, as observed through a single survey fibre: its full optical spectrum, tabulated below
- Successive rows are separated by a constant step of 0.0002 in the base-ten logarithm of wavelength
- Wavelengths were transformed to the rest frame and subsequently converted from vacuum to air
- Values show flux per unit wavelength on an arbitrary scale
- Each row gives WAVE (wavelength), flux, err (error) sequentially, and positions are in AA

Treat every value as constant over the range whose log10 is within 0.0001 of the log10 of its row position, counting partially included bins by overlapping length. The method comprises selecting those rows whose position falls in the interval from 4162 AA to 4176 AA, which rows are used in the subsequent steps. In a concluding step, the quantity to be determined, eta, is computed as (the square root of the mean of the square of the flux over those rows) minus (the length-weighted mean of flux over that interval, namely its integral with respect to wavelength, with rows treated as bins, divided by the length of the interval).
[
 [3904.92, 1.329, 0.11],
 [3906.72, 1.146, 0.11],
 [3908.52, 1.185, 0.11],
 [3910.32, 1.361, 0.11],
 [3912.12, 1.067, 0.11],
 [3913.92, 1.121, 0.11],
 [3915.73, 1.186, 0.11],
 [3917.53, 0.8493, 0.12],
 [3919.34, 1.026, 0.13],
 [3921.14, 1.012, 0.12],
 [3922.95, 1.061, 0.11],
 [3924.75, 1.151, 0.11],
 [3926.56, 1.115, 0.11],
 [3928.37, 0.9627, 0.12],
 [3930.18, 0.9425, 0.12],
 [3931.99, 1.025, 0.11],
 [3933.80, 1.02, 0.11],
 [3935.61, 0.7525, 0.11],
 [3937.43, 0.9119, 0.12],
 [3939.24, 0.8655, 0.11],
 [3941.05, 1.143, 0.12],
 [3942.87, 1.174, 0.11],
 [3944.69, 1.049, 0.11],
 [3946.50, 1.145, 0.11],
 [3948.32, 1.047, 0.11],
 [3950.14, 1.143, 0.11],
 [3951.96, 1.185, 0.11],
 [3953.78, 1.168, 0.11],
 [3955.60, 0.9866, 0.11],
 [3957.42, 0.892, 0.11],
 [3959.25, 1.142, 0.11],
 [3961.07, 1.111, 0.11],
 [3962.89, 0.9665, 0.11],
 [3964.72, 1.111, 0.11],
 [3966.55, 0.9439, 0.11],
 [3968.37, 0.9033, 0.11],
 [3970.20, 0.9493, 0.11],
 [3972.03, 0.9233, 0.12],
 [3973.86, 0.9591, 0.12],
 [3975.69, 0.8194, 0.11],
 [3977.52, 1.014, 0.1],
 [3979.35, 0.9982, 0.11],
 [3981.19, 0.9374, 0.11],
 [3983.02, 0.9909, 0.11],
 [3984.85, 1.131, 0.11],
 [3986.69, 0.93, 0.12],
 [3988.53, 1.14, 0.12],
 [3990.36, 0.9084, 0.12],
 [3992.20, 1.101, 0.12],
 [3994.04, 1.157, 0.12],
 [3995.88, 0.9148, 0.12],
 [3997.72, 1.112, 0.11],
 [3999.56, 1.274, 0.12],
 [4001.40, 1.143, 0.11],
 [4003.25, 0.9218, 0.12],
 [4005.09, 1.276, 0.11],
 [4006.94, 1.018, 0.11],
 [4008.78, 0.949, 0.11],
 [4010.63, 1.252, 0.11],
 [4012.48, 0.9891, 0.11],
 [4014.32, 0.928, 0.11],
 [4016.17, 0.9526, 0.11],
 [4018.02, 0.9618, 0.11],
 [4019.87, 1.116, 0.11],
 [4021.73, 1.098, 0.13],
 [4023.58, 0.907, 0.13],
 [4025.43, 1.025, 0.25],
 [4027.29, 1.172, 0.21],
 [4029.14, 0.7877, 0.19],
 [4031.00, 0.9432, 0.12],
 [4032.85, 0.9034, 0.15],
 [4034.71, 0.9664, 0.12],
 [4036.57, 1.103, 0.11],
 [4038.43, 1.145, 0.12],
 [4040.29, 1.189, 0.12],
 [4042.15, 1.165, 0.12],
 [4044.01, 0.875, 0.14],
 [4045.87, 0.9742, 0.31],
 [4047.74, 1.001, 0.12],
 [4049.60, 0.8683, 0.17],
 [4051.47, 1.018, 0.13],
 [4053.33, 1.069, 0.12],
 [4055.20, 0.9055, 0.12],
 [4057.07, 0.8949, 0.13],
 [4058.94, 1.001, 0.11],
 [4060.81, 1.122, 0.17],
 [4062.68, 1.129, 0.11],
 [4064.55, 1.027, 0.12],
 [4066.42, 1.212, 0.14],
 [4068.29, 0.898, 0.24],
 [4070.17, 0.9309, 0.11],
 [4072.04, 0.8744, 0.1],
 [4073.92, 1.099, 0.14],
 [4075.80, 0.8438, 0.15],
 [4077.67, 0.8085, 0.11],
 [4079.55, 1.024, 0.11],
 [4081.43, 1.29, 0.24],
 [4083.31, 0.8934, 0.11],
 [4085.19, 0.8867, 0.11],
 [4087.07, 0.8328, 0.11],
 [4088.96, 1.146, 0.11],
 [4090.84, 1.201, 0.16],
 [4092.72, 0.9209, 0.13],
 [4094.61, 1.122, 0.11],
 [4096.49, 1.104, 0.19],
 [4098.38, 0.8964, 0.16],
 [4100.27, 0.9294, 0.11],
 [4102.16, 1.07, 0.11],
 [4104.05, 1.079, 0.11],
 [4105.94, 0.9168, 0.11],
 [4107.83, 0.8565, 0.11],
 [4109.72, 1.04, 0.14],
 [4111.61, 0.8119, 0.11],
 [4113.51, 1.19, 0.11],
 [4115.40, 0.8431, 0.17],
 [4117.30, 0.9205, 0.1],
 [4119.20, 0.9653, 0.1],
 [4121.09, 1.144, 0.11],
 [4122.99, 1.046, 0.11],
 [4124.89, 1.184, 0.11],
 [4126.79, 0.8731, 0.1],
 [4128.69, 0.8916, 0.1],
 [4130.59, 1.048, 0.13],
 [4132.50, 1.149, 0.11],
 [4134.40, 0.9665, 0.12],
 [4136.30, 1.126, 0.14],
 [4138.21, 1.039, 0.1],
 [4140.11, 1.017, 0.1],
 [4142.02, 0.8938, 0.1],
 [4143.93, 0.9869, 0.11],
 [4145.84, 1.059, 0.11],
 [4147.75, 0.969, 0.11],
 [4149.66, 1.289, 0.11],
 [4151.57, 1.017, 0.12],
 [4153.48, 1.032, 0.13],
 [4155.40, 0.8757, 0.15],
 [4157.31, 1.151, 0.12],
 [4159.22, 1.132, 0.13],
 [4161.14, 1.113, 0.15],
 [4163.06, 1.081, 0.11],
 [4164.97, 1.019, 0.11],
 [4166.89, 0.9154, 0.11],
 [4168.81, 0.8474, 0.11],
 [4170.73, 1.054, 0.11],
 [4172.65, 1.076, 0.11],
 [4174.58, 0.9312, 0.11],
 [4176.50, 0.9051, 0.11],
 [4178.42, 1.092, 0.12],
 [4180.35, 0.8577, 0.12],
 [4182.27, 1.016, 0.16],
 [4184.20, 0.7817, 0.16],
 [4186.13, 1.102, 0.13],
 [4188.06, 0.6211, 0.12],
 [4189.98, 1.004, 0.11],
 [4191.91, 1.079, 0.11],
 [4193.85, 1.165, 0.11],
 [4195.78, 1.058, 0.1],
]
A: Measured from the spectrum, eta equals 0.006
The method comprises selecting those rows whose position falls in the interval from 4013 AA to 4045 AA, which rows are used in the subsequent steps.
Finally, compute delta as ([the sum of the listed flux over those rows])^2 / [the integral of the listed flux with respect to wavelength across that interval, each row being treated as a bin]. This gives 9.2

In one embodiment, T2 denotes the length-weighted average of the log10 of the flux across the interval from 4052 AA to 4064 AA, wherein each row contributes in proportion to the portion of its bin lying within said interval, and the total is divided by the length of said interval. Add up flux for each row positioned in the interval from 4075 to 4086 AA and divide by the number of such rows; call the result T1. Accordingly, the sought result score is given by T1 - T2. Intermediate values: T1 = 0.96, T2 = 0.007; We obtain 0.95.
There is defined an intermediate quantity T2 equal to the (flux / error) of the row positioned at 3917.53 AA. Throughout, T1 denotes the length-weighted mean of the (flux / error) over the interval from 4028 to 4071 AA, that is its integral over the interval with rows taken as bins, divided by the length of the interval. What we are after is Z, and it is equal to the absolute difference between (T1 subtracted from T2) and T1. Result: 8.1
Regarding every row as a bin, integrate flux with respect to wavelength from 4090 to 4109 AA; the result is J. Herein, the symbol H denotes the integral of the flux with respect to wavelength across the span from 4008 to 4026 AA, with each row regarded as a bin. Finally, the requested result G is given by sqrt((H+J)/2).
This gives 4.33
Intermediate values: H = 18.3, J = 19.2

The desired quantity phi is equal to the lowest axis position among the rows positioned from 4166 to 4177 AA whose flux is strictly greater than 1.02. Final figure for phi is 4170.73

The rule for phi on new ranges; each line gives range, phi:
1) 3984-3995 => 3984.85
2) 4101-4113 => 4102.16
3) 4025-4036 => 4025.43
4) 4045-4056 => 4053.33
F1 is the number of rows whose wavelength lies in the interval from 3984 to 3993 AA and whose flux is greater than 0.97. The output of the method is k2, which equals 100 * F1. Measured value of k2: 300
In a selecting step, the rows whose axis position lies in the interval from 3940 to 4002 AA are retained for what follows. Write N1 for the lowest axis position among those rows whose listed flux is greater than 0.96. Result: 3941.05 AA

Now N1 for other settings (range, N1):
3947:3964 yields 3948.32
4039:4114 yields 4040.29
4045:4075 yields 4045.87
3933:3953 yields 3933.80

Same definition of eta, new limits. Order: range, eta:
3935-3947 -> 0.010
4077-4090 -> 0.009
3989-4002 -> 0.006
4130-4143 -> 0.004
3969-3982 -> 0.003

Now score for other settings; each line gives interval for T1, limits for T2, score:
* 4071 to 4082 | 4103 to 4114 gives 1.00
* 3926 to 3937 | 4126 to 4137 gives 0.97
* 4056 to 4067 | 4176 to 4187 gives 1.09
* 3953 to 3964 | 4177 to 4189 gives 1.09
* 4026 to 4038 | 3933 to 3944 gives 0.99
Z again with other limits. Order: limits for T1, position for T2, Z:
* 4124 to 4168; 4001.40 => 7.6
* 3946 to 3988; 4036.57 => 8.3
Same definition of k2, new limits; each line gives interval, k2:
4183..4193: 300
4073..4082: 300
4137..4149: 400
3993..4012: 700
